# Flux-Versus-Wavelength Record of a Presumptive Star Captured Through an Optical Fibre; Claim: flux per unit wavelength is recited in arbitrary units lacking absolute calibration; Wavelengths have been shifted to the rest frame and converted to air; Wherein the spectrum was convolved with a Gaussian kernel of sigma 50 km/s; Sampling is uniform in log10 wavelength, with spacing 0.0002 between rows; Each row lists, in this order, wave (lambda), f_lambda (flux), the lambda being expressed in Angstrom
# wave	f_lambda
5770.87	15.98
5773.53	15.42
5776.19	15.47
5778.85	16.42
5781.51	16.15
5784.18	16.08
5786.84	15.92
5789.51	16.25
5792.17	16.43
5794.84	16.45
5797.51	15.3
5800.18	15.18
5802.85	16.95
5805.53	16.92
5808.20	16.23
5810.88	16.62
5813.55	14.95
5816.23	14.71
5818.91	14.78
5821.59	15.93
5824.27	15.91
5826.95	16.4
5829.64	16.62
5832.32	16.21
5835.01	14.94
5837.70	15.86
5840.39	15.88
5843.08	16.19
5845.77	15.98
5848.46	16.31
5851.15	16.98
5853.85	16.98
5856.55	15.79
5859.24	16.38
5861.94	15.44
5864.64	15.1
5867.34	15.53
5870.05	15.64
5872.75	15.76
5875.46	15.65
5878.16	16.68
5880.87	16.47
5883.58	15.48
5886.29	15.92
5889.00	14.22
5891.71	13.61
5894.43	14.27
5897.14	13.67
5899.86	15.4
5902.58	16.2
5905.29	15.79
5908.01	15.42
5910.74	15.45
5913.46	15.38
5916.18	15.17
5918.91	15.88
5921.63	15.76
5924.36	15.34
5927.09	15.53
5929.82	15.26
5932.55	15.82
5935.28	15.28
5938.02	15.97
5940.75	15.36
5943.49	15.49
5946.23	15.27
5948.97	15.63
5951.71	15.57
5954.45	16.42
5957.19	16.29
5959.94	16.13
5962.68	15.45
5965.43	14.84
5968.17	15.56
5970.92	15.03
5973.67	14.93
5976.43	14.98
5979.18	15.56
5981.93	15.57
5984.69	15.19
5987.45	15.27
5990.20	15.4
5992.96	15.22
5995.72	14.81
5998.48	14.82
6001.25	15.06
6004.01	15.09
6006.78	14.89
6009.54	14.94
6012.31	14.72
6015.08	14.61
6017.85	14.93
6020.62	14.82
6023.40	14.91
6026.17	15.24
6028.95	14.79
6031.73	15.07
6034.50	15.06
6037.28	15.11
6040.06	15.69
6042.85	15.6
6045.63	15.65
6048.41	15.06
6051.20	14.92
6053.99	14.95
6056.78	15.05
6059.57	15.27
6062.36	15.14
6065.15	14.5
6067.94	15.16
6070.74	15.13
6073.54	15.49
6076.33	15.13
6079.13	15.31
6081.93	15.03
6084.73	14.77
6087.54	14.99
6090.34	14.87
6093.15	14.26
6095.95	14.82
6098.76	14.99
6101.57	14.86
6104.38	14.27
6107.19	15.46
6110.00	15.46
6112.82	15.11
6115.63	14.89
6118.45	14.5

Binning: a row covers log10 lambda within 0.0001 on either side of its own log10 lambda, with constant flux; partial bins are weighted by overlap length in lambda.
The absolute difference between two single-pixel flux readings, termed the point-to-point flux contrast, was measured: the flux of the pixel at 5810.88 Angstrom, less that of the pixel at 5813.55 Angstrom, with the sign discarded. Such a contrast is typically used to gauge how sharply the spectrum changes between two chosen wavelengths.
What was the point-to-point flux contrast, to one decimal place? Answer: 1.7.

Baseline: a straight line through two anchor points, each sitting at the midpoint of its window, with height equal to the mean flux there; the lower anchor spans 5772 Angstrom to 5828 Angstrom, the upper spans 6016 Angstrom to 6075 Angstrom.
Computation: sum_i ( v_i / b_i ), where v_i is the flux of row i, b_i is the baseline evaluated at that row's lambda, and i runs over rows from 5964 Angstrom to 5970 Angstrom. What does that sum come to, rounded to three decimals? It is 1.977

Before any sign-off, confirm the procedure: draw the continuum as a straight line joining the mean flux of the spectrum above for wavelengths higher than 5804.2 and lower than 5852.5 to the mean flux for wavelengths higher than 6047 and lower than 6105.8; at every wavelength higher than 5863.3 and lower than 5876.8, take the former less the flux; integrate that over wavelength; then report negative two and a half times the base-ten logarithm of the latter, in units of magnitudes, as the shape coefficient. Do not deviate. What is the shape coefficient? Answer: -1.4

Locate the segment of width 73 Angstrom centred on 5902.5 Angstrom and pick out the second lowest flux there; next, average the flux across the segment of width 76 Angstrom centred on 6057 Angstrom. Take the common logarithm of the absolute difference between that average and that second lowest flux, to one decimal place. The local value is 0.1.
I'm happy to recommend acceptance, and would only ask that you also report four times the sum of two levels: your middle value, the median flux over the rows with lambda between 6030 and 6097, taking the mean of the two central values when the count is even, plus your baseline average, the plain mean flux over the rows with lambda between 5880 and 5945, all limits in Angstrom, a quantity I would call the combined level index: 122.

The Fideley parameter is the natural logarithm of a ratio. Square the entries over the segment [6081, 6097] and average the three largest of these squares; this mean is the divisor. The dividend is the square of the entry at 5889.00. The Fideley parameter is -0.10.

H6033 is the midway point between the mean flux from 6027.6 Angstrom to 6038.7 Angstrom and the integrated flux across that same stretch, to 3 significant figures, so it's 90.9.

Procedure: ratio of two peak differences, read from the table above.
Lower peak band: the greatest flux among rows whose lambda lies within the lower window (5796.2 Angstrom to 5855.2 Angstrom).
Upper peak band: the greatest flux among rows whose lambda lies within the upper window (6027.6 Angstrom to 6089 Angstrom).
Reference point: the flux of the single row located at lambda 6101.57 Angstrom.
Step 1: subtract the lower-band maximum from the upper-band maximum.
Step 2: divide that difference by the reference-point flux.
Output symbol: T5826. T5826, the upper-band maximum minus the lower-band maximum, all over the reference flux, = -0.087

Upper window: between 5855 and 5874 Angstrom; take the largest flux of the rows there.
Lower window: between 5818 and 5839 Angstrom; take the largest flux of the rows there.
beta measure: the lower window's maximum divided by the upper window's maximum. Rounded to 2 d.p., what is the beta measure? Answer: 1.01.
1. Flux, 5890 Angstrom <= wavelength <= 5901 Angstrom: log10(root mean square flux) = 1.15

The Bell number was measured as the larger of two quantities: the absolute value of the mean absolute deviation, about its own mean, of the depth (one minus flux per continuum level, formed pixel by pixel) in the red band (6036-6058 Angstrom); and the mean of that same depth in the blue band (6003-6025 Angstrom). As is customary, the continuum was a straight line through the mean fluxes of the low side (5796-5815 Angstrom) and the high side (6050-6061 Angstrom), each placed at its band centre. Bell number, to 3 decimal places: 0.023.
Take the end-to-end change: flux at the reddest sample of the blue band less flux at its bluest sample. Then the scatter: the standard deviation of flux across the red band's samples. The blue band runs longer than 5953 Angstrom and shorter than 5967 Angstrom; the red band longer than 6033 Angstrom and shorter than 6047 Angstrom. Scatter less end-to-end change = 1.9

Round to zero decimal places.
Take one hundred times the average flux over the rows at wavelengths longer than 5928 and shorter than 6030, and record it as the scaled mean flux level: 1527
